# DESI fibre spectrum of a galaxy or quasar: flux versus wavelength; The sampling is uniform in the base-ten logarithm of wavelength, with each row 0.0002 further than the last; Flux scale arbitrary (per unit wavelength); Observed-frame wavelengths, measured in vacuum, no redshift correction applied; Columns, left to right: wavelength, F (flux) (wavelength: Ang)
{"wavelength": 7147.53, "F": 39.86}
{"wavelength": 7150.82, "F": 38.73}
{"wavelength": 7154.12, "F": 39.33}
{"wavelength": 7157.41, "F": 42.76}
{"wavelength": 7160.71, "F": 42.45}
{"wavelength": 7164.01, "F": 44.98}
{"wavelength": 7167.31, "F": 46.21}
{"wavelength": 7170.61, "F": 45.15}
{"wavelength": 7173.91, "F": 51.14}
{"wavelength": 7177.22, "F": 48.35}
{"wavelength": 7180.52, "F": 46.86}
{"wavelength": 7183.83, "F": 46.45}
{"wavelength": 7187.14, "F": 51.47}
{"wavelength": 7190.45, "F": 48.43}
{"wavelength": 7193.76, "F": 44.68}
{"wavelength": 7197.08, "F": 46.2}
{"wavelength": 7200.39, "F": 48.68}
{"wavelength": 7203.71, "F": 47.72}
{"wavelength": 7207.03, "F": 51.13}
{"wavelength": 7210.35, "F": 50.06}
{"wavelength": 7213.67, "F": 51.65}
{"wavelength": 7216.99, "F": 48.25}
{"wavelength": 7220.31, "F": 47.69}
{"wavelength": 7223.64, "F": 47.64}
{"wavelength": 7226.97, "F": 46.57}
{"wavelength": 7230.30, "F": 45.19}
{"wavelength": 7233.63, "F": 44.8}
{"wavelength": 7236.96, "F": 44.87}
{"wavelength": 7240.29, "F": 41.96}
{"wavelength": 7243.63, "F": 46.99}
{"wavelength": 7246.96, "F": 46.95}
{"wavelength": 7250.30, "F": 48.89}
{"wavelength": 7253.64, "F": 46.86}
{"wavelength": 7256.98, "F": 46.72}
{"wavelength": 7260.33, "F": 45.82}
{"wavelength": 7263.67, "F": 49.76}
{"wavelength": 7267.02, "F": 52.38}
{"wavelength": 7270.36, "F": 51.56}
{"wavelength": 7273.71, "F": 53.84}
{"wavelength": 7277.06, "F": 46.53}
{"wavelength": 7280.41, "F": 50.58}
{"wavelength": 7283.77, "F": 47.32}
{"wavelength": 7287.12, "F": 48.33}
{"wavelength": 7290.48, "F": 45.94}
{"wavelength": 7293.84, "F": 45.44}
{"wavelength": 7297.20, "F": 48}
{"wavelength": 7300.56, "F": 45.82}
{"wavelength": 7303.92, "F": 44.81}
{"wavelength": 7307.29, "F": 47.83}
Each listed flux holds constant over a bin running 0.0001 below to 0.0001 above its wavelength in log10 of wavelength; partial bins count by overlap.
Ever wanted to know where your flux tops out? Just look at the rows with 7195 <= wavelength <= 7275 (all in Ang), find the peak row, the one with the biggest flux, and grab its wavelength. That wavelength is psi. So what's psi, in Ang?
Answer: 7273.71 Ang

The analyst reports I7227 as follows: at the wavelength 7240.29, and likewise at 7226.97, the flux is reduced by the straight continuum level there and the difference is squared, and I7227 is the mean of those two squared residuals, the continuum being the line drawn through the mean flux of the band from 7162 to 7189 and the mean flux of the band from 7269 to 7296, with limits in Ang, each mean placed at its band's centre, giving 21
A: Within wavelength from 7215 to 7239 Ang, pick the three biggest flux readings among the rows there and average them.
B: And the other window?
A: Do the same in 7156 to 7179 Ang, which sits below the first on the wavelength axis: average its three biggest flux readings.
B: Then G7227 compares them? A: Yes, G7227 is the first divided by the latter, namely 0.99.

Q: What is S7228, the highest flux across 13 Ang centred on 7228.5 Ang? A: 47.64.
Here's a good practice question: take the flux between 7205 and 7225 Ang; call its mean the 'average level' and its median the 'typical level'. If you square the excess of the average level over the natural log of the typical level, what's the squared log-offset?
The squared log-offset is 2071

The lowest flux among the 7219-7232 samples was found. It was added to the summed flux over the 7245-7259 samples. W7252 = 235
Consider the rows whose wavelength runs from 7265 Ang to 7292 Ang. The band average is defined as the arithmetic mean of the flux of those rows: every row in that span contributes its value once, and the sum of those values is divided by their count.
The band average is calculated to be 49.6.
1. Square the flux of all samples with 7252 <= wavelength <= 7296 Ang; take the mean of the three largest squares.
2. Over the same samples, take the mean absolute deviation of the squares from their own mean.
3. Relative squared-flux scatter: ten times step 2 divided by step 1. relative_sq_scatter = 0.84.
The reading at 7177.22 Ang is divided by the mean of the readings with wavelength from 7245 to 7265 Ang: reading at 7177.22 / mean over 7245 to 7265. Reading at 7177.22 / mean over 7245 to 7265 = 1.02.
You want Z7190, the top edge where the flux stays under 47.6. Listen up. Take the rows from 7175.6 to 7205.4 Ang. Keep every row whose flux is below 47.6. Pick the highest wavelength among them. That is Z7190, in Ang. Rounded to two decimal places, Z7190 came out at 7197.08 Ang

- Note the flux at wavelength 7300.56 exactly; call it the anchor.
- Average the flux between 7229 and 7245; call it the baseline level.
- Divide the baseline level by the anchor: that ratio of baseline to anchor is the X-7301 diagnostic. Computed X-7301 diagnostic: 0.98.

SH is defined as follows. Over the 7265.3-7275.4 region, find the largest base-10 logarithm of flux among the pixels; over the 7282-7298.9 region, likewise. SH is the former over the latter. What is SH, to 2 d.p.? 1.03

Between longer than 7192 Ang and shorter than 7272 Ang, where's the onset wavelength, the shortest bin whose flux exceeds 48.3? 7200.39 Ang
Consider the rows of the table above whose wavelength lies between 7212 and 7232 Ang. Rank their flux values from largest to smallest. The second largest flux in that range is 48.25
